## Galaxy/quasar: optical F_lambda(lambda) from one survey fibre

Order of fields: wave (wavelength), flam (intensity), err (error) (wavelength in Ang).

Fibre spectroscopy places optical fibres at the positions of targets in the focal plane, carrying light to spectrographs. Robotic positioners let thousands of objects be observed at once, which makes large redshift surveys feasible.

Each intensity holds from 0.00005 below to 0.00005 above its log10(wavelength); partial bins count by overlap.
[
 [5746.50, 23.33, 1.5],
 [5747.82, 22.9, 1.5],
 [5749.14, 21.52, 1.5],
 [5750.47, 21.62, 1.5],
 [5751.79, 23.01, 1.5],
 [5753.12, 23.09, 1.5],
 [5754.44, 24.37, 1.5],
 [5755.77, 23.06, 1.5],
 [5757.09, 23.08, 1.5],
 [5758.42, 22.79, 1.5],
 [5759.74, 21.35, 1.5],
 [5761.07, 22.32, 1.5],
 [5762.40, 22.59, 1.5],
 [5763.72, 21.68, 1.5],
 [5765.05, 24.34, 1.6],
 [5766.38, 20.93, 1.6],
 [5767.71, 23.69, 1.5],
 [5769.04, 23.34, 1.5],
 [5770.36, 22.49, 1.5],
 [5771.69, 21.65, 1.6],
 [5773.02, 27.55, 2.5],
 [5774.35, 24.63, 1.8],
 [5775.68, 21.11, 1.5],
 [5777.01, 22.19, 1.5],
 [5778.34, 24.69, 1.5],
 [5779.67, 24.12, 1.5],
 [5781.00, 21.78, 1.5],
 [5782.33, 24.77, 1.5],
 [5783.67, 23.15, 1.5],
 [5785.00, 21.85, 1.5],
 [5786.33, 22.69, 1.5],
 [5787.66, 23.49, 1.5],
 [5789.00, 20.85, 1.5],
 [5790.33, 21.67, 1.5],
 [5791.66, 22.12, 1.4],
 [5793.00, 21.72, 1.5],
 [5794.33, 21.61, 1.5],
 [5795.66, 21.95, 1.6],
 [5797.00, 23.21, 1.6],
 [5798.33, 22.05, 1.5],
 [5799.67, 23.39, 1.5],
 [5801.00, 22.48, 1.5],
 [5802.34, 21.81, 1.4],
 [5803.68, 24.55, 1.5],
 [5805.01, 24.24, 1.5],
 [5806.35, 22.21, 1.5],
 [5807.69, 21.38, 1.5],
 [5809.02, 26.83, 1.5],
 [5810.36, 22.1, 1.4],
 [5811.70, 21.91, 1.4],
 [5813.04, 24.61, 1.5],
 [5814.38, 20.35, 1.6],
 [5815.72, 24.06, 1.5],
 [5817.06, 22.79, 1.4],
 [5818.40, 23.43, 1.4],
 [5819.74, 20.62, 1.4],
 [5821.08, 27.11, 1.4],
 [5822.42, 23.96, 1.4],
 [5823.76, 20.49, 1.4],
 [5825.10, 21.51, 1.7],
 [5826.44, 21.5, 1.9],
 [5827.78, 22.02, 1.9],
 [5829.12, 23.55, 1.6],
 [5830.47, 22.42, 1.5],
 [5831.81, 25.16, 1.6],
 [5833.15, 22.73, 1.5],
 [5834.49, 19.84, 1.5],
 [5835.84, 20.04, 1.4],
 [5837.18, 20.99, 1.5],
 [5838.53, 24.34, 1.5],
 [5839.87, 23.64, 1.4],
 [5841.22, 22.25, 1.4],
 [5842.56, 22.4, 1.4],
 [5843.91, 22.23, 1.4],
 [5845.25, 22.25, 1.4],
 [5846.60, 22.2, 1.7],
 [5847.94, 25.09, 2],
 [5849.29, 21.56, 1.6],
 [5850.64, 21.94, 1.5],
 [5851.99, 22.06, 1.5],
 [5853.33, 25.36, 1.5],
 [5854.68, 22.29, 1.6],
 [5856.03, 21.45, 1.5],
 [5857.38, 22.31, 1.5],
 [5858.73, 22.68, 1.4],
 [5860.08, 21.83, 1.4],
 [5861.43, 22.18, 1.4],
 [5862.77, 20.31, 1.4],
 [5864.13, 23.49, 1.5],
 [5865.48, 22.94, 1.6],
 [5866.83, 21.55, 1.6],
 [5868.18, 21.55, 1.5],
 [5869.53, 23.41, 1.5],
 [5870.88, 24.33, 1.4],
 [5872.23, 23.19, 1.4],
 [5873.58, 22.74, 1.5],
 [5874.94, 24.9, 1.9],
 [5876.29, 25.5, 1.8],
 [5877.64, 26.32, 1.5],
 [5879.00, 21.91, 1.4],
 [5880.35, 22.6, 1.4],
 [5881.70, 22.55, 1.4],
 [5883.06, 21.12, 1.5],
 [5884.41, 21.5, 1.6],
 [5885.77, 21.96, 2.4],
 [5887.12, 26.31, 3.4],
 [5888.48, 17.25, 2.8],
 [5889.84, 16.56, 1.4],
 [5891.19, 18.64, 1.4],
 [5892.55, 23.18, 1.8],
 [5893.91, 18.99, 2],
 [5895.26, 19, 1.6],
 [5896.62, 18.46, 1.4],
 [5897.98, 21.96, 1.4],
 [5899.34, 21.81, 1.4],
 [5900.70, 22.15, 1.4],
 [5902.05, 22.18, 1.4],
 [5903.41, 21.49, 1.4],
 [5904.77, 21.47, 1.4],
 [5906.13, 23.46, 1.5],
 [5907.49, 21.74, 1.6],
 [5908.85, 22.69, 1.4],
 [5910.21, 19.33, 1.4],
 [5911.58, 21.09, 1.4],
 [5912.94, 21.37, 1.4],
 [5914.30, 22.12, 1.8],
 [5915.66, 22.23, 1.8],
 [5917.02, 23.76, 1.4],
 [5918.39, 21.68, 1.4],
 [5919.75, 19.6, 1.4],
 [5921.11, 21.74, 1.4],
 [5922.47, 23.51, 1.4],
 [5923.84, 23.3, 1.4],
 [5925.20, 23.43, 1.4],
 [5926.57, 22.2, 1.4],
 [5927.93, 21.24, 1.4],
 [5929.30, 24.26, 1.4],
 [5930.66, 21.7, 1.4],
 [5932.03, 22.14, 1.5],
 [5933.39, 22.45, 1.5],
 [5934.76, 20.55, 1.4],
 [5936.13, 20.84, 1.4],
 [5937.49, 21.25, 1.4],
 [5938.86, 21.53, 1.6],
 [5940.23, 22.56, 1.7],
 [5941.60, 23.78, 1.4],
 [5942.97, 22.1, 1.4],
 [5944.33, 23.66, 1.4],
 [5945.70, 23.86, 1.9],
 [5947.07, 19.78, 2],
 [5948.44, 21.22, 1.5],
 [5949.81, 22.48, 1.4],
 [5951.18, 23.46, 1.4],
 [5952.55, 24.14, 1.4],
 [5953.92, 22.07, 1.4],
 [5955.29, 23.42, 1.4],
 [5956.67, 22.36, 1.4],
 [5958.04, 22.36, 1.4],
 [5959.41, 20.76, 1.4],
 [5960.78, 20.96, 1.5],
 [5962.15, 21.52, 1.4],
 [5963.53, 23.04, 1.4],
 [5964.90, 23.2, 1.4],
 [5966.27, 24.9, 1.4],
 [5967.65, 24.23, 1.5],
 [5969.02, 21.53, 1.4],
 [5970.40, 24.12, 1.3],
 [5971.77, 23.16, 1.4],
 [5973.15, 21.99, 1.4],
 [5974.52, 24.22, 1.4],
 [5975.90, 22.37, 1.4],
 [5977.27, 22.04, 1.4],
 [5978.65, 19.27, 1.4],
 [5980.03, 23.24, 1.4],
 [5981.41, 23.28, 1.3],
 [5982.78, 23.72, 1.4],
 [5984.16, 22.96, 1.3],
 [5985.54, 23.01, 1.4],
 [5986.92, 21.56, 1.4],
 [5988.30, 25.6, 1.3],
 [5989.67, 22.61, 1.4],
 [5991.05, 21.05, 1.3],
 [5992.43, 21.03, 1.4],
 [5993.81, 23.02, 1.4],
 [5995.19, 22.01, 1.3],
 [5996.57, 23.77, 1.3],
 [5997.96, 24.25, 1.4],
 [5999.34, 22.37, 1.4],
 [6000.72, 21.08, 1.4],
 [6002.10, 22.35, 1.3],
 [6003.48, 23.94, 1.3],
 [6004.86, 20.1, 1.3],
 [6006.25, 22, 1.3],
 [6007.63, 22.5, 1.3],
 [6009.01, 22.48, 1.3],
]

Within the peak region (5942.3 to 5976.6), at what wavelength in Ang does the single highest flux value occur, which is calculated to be 5966.27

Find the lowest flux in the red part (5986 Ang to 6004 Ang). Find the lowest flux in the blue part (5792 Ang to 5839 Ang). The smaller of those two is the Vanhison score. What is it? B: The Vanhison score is 19.8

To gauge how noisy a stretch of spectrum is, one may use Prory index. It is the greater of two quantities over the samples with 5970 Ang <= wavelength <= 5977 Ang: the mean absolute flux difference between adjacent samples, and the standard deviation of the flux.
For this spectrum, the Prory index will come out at 1.55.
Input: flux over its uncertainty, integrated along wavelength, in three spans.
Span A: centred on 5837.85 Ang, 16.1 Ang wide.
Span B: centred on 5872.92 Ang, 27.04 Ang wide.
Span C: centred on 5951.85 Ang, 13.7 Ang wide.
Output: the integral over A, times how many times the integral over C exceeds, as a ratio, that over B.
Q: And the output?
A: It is 127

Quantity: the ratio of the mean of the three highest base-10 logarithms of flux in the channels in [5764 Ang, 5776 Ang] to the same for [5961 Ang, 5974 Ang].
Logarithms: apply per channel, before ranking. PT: 1.01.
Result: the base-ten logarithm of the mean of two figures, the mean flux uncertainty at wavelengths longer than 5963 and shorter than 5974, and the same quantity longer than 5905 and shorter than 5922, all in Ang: 0.160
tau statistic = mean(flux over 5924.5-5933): 22.5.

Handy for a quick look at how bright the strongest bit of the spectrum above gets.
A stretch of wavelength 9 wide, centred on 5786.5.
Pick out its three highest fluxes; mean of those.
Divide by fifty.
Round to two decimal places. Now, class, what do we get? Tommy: 0.48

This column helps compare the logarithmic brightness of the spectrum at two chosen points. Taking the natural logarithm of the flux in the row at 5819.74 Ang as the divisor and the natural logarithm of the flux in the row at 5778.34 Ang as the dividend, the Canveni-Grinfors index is 1.06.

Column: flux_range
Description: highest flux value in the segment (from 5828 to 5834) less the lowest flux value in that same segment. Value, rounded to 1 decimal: 2.7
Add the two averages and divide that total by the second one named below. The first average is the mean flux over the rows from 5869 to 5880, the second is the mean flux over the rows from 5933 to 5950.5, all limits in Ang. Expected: 2.092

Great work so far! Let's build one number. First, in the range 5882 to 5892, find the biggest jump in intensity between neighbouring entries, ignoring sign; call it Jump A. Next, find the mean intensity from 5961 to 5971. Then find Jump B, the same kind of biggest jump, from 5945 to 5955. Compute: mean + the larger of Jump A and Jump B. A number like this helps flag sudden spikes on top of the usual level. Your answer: 32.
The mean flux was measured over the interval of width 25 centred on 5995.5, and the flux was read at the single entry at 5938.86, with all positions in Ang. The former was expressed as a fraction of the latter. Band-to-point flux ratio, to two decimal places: 1.05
